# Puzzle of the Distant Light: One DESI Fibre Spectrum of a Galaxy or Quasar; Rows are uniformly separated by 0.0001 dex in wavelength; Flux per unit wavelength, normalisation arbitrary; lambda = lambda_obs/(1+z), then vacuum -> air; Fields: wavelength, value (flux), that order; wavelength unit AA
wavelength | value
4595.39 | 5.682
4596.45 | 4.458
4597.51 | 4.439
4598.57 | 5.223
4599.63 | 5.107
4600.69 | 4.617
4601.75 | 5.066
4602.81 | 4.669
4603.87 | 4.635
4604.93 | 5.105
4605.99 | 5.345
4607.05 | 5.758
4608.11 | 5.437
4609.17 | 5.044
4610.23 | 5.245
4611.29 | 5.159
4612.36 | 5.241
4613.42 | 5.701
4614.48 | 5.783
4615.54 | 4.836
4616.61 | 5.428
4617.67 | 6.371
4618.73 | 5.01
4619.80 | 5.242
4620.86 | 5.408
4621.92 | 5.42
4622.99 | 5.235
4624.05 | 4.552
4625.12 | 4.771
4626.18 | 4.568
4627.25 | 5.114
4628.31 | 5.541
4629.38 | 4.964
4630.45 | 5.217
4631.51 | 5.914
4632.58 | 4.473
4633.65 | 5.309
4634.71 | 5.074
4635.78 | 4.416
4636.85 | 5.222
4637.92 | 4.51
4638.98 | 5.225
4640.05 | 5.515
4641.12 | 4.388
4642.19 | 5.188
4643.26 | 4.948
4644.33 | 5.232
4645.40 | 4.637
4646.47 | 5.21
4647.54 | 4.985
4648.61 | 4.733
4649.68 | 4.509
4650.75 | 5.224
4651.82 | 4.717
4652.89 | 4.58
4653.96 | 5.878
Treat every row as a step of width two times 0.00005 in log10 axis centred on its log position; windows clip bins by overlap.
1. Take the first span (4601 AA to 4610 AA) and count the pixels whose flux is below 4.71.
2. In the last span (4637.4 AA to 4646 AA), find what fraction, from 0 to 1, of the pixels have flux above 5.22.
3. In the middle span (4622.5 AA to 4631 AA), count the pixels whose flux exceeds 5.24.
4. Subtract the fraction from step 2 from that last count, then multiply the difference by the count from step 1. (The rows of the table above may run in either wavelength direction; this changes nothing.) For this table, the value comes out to 1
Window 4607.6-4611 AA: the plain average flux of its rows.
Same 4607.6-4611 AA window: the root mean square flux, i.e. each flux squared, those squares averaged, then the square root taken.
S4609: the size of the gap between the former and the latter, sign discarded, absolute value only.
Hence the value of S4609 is 0.00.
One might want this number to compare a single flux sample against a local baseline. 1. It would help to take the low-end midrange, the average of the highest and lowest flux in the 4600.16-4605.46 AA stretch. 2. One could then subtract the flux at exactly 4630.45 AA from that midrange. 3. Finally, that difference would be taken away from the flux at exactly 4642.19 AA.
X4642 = 5.5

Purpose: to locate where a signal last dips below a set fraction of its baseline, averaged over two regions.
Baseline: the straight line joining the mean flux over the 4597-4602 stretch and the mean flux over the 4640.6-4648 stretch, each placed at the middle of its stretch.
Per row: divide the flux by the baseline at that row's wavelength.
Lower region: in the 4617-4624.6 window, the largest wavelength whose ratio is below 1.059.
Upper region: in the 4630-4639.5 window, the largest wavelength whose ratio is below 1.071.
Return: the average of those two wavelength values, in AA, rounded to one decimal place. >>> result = 4631.5 AA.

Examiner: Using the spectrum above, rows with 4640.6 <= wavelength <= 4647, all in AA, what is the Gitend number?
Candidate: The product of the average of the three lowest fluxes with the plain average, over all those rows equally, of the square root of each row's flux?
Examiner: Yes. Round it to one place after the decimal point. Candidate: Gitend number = 10.3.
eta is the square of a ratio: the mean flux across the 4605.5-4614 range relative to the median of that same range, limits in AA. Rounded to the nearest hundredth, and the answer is 1.03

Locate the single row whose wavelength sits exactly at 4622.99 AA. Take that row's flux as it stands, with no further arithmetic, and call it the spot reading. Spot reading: 5.235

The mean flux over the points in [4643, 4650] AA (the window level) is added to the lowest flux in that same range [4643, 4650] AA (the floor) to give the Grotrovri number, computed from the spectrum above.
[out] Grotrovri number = 9.4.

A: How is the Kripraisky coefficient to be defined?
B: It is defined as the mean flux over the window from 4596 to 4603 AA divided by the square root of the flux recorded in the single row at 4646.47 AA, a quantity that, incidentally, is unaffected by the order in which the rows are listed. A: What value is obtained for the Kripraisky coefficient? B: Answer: 2.10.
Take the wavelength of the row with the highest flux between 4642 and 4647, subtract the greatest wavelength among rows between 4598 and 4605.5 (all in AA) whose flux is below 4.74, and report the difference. 40.5 AA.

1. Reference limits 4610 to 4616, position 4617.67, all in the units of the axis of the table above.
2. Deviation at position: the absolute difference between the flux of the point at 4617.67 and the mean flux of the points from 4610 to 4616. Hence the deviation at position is 1.0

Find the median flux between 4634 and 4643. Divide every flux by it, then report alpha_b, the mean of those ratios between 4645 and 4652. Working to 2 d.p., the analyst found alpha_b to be 0.95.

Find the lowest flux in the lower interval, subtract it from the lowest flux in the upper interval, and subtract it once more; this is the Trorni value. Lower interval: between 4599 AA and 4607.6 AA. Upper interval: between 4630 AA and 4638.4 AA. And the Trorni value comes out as -4.8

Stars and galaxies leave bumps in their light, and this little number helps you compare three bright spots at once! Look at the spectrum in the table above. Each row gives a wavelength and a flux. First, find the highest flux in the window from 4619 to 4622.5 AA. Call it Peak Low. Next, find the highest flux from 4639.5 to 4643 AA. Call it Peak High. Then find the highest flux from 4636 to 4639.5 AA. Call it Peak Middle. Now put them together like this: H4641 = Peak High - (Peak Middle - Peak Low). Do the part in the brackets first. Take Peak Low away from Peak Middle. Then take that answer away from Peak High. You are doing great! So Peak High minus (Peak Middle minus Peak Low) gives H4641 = 5.71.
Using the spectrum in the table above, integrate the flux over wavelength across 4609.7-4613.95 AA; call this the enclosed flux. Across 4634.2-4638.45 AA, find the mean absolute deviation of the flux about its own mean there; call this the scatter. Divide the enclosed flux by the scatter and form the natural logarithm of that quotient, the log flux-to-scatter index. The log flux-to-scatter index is 4.19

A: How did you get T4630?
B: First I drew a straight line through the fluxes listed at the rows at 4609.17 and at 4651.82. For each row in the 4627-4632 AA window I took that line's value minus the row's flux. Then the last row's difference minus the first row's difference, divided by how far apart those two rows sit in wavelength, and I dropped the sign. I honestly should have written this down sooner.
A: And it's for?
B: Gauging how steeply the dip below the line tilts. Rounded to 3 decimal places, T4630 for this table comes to 0.195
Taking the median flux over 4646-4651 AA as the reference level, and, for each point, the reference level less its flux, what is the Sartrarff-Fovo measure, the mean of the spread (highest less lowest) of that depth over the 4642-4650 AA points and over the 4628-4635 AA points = 1.08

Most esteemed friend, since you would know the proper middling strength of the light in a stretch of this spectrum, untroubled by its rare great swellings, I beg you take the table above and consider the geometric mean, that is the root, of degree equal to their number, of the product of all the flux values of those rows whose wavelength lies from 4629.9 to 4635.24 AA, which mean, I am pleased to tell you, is 5.18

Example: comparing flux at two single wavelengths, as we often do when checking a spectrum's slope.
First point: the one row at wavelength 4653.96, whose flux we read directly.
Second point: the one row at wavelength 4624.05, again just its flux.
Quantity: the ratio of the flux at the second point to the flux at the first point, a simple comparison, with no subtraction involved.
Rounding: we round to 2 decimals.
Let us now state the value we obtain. 0.77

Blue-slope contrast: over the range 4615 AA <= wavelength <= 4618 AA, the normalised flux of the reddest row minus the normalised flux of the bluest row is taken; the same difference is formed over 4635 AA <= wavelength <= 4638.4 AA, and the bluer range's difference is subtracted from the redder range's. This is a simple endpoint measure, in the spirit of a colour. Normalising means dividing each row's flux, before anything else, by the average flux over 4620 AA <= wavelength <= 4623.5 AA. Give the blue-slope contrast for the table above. -0.27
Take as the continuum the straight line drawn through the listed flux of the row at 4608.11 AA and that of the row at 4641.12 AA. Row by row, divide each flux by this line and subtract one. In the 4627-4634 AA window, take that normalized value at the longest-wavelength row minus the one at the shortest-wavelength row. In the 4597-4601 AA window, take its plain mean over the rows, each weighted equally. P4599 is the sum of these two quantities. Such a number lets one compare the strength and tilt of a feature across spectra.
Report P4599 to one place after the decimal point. -0.1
